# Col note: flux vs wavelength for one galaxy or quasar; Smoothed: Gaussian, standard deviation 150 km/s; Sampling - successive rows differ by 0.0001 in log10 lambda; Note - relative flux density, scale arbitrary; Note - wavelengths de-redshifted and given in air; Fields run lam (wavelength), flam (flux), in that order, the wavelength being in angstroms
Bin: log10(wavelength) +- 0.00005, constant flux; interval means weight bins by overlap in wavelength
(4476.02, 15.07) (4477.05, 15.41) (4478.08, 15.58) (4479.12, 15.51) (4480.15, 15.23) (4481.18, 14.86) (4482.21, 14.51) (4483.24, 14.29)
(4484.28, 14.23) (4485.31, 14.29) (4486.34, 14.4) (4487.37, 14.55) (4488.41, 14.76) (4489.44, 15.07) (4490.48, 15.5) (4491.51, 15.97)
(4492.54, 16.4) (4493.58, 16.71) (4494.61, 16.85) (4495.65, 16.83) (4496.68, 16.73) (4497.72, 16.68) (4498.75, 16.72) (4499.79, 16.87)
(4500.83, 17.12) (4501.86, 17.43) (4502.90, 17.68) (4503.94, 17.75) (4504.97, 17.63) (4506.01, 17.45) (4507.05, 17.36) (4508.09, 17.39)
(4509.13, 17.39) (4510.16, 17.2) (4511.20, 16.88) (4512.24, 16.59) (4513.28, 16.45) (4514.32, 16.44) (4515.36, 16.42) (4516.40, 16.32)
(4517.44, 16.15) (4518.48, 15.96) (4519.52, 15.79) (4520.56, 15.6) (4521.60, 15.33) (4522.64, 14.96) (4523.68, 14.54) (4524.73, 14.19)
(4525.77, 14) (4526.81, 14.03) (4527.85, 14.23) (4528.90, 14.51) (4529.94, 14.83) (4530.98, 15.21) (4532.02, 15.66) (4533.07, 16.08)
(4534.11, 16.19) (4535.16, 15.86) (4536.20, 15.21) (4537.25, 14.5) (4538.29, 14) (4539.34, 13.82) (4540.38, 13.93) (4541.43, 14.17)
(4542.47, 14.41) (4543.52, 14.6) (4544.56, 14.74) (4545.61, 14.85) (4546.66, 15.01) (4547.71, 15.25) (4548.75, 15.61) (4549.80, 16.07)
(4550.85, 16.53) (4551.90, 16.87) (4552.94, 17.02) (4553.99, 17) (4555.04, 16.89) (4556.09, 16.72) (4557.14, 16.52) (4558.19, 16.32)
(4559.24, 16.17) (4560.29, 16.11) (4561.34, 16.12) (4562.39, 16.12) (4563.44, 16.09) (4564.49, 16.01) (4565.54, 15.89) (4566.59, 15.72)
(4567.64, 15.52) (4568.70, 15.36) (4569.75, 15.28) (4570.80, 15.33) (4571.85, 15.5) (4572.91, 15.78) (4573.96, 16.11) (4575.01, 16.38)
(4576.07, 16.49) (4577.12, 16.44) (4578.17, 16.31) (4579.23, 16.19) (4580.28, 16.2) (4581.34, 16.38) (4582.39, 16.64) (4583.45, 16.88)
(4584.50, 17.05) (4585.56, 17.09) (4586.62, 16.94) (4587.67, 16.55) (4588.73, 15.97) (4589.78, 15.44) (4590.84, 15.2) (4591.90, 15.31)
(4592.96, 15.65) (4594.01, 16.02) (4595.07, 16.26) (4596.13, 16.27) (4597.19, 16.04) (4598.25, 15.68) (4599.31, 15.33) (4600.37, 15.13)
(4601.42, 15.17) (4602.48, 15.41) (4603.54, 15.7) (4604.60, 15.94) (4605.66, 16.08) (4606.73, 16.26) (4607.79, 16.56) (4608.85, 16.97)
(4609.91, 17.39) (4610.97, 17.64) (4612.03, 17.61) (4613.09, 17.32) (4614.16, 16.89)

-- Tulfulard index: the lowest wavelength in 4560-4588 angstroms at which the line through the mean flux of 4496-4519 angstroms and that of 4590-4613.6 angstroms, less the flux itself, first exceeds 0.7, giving 4566.59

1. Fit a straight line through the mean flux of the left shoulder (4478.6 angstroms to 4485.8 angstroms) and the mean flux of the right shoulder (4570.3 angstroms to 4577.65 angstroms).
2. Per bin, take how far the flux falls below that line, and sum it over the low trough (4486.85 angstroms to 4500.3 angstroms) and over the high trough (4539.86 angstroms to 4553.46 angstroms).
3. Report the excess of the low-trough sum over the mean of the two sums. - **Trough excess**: -10.2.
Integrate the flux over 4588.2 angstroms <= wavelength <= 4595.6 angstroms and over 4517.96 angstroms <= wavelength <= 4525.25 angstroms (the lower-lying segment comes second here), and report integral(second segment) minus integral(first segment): -5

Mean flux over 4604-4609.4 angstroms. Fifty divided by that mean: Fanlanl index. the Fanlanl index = 3.06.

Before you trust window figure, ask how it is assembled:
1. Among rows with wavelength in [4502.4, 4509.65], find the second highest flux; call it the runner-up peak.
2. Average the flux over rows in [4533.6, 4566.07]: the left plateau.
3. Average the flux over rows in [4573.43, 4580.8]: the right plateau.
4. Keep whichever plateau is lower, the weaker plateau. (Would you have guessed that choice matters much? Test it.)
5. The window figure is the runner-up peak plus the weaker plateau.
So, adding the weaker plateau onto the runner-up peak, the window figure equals 33.3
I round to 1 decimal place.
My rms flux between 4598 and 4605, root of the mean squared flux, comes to 15.5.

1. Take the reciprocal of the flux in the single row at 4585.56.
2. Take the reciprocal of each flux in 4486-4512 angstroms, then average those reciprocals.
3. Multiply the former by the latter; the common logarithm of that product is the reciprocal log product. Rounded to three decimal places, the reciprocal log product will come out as -2.452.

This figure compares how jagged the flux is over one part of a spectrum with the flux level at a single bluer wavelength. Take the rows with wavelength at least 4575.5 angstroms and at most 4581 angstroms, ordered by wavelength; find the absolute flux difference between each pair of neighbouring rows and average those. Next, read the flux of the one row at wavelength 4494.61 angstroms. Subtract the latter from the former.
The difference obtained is -16.8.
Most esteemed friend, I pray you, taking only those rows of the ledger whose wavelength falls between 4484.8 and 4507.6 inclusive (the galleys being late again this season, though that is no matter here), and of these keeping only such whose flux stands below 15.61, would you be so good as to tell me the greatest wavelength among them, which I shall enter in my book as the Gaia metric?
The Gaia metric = 4490.48 angstroms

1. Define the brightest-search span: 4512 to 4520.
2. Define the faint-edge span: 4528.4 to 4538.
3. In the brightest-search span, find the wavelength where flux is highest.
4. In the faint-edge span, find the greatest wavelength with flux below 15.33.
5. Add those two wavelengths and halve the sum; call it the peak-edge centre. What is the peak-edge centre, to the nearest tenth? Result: 4524.7 angstroms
